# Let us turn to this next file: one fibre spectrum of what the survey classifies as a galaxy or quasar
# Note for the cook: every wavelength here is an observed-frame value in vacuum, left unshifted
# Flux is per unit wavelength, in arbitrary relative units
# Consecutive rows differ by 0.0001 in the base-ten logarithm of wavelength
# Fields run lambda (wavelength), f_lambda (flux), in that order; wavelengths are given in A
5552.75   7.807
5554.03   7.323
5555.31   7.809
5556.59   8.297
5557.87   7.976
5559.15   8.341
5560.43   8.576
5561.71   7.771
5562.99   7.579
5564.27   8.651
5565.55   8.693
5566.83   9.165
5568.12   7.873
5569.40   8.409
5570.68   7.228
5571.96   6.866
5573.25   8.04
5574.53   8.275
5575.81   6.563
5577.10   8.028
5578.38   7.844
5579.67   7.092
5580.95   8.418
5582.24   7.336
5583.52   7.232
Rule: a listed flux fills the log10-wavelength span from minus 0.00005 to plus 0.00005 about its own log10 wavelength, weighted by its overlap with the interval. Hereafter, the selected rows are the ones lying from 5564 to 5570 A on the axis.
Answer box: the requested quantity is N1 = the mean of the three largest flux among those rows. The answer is 8.84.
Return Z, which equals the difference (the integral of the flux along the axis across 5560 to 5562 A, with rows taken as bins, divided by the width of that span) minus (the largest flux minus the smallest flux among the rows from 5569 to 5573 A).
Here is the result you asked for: 6.7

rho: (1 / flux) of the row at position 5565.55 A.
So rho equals 0.1150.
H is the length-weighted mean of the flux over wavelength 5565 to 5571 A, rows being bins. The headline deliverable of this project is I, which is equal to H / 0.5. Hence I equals 16.6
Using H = 8.3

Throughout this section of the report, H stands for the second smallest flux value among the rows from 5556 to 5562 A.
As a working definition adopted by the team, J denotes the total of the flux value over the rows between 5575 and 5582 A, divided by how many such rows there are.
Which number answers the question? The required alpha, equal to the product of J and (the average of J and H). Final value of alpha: 59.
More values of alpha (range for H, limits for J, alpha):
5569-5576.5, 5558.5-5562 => 62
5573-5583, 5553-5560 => 60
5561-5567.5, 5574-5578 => 59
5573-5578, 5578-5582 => 62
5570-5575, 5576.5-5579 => 60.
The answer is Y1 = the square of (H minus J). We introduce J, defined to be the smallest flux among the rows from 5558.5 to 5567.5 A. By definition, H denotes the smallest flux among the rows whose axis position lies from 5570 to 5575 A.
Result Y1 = 0.5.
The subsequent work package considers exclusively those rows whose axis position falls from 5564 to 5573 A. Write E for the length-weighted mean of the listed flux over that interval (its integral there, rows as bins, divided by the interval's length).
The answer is 8.10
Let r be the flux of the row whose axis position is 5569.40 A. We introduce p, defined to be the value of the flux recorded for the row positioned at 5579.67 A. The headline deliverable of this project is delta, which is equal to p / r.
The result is 0.84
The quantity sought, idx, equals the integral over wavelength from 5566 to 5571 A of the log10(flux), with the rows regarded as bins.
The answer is 4.6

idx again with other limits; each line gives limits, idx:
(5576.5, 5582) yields 4.9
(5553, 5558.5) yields 4.9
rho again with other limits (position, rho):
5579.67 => 0.1410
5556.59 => 0.1205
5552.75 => 0.1281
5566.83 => 0.1091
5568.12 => 0.1270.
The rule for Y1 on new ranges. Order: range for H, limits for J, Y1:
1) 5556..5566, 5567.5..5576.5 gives 1.0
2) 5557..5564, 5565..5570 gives 0.1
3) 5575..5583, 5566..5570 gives 1.7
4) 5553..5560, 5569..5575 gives 0.2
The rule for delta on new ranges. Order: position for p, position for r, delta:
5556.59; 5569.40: 0.99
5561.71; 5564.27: 0.90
